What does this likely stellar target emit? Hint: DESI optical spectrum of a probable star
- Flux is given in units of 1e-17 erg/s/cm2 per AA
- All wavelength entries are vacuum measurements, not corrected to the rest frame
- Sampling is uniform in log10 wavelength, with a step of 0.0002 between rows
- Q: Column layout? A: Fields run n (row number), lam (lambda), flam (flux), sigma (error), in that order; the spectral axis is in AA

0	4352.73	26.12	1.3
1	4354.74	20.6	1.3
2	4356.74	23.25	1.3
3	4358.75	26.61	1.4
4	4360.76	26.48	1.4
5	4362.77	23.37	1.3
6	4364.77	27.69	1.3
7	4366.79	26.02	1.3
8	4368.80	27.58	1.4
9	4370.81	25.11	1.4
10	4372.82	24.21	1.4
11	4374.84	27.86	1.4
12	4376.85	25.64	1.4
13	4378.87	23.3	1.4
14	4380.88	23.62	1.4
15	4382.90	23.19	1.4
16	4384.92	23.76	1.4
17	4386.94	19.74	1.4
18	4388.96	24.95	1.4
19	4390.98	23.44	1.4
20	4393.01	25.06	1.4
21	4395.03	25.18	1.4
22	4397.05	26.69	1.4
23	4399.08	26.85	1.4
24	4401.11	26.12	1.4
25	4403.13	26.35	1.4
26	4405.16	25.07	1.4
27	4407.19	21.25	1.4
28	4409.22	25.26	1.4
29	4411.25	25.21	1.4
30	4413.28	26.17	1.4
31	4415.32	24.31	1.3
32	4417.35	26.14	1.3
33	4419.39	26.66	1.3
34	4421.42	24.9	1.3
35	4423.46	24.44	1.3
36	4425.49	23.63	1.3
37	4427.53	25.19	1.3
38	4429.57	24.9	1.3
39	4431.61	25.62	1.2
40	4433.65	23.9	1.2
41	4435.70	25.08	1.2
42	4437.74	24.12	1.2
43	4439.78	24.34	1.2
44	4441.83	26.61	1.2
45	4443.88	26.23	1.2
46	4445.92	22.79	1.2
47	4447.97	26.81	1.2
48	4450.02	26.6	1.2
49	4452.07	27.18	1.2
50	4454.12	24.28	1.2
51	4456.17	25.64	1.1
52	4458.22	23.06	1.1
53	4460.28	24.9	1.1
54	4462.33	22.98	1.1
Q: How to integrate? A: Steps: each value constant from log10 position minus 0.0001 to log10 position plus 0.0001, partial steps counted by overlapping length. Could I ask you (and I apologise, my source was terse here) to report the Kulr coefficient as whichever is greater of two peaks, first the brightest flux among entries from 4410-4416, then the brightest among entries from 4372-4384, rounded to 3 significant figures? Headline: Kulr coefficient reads 27.9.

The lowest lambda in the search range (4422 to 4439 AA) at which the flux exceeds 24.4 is 4423.46 AA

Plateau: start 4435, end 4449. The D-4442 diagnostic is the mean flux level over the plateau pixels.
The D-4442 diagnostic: 25.1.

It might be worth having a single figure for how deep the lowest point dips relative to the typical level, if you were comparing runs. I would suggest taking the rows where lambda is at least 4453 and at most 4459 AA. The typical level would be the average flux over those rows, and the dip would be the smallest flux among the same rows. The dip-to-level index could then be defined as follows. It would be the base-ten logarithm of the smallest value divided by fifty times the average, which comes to -1.72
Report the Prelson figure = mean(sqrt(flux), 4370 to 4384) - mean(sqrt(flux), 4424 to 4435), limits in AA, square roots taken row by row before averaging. 0.00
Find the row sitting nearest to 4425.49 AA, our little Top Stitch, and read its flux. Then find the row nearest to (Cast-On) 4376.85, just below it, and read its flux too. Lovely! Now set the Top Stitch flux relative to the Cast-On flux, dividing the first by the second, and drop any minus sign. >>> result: 0.92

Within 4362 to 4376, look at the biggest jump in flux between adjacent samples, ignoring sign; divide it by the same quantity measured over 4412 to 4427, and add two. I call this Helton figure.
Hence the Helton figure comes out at 4.32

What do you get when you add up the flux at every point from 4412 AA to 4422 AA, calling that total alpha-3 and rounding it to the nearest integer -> 128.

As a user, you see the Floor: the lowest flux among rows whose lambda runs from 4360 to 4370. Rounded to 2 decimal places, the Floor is 23.37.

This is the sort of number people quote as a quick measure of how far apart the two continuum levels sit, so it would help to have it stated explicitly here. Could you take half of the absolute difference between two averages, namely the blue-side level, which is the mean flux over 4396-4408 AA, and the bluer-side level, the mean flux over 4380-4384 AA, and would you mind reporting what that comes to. 1.0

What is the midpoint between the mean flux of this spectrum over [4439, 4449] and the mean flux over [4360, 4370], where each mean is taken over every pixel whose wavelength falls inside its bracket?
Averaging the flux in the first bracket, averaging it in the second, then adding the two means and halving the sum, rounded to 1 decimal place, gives 25.8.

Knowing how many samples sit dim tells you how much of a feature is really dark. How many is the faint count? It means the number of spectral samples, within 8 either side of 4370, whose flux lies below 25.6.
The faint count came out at 3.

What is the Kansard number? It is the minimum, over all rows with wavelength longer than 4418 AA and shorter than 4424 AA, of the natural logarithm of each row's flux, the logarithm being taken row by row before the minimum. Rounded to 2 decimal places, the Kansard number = 3.20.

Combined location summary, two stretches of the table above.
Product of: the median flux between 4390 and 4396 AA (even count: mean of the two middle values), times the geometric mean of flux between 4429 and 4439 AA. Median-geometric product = 619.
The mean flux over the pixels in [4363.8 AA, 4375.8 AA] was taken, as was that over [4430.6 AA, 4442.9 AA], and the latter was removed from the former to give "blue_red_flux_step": 1.5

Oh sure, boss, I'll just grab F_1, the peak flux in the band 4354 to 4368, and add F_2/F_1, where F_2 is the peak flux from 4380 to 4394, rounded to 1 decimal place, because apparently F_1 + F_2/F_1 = 28.6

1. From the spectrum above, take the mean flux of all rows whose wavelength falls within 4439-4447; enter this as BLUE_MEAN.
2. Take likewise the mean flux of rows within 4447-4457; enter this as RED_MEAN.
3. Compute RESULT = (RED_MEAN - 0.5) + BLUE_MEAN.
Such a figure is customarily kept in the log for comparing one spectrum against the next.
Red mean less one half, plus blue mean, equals 50.6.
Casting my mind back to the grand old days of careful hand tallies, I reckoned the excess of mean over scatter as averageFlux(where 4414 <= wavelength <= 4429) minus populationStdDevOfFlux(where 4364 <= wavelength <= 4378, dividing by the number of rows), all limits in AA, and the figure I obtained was 23.7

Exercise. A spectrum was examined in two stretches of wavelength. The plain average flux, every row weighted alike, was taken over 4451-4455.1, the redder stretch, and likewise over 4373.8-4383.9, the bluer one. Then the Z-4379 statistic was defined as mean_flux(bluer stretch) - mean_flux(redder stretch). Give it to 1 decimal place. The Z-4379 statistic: -1.0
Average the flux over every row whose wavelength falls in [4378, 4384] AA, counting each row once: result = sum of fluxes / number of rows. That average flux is 23.4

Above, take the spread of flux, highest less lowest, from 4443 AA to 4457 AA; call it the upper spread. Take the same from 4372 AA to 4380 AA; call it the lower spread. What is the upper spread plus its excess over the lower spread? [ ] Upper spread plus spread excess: 4.2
